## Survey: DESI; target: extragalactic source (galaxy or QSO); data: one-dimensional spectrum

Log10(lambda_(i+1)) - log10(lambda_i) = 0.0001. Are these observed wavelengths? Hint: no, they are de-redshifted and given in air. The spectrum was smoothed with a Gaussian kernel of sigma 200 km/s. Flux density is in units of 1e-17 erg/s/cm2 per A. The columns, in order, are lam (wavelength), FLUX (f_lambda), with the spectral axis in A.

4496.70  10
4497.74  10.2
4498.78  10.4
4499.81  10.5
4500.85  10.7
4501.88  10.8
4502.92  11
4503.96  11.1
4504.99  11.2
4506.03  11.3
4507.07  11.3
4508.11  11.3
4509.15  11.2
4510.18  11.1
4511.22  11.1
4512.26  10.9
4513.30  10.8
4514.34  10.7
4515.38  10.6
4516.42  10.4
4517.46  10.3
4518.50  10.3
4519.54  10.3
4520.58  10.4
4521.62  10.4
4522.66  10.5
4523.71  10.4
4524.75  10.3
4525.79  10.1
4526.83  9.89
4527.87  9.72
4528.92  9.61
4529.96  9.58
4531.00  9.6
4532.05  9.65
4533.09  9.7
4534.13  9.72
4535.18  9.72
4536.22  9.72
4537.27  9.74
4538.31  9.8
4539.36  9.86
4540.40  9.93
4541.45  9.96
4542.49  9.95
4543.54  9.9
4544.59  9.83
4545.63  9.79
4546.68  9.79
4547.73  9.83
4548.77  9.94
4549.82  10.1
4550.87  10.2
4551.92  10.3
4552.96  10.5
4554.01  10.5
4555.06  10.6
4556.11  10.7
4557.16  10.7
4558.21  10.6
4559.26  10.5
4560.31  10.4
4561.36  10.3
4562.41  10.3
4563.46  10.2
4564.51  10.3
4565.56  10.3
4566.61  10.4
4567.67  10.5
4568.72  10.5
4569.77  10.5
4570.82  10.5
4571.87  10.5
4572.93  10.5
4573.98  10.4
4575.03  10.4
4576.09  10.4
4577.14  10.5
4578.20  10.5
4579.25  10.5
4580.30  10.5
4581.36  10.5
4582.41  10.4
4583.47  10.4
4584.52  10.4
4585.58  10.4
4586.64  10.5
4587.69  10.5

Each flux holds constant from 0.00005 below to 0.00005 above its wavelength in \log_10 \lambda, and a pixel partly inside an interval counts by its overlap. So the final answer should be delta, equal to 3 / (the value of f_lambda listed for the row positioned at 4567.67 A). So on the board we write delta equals 0.286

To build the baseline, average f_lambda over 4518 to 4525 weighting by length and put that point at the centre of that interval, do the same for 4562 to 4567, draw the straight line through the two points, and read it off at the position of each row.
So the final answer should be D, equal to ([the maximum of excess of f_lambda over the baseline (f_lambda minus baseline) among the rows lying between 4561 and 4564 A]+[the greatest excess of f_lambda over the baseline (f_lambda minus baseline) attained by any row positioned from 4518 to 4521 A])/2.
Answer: 0.01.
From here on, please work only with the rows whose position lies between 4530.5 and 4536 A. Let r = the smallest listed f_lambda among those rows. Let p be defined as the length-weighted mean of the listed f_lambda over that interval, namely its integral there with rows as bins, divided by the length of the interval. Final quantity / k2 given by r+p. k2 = 19.3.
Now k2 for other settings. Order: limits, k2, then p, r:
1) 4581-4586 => 20.8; 10.4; 10.4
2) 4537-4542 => 19.6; 9.9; 9.74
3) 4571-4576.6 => 20.8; 10.4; 10.4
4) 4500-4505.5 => 21.6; 10.9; 10.7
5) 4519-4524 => 20.7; 10.4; 10.3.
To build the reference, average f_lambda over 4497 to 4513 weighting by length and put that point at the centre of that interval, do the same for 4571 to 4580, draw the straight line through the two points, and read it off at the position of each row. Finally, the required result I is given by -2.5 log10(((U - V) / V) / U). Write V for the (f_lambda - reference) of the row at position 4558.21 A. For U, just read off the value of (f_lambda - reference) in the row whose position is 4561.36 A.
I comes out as -4.29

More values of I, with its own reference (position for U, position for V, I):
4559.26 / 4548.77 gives -2.73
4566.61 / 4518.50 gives -1.97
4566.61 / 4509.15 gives -2.63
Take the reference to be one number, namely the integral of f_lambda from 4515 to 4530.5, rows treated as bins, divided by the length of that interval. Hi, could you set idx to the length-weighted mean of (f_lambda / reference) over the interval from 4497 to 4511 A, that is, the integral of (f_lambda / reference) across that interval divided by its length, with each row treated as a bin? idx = 1.07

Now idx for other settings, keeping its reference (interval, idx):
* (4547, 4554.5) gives 1.00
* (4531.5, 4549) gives 0.96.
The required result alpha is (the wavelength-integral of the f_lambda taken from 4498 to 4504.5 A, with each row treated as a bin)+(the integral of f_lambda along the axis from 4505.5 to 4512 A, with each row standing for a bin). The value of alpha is 143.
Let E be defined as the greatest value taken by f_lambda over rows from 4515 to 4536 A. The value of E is 10.6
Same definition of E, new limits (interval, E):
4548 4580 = 10.7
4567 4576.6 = 10.5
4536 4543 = 9.96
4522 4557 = 10.7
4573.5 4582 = 10.5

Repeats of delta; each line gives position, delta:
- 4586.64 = 0.286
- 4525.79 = 0.297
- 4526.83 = 0.303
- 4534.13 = 0.309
